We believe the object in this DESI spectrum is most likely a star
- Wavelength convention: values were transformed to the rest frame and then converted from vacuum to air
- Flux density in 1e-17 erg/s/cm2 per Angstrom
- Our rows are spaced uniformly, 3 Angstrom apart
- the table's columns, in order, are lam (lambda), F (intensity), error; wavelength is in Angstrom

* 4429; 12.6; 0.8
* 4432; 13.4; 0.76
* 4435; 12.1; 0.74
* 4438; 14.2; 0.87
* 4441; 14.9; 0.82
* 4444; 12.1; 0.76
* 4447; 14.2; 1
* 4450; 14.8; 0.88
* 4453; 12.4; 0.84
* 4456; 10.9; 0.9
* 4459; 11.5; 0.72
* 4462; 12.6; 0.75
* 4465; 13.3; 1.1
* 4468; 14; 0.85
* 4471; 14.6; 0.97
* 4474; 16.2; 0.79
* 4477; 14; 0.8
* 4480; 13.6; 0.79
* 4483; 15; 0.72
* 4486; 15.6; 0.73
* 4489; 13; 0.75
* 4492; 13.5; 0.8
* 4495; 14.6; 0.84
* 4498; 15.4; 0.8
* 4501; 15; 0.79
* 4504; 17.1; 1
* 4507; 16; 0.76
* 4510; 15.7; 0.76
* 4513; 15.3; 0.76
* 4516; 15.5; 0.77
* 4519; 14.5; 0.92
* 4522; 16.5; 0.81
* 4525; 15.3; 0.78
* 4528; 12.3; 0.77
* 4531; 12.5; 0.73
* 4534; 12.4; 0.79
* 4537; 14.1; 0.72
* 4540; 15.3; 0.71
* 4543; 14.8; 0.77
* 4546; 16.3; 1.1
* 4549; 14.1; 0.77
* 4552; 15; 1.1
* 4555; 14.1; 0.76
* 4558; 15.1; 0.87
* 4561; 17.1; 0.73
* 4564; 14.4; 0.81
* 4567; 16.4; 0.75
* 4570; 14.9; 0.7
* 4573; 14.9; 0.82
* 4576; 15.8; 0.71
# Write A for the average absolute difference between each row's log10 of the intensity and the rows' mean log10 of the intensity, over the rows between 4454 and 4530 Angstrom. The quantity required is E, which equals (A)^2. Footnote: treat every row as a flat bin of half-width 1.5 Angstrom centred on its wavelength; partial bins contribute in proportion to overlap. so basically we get 0.0015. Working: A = 0.039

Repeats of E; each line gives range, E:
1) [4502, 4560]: 0.0010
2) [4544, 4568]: 0.0007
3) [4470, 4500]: 0.0006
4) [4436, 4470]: 0.0015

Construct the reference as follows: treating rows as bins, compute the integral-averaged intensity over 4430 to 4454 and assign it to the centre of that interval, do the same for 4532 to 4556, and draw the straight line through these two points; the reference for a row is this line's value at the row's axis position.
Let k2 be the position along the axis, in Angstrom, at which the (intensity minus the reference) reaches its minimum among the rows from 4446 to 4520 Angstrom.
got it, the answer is 4456 Angstrom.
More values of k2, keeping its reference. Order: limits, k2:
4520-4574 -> 4528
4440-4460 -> 4456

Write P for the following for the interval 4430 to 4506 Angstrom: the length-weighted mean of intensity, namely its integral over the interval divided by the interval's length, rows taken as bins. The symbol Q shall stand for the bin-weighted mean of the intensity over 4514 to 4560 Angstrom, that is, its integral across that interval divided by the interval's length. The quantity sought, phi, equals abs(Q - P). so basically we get 0.6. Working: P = 13.9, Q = 14.6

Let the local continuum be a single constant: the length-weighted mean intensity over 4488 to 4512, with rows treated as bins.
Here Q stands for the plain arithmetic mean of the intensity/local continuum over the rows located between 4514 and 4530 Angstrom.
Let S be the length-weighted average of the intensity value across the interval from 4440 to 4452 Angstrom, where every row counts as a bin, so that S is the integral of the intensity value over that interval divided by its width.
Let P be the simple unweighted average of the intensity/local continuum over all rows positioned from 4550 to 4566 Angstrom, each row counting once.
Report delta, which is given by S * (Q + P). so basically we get 28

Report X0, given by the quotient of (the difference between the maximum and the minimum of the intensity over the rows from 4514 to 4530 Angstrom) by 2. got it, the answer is 2.10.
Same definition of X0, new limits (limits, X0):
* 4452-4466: 1.20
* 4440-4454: 1.40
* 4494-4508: 1.25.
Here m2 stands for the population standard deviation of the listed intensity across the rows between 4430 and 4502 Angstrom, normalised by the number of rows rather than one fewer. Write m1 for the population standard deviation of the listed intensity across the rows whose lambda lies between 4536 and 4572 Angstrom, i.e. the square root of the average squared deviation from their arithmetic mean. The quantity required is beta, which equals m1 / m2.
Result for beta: 0.71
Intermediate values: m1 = 0.95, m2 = 1.33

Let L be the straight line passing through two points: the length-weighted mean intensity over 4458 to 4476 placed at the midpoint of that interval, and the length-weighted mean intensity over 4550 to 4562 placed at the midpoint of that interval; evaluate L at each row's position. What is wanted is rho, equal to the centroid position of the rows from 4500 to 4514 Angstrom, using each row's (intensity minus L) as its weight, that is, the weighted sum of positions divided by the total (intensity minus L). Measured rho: 4506.5 Angstrom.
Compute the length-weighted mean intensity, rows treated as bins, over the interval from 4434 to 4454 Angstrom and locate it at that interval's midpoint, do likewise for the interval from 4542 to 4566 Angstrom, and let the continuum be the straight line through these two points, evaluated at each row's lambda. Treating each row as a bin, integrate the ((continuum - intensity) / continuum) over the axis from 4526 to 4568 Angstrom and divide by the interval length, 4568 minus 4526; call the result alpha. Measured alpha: 0.03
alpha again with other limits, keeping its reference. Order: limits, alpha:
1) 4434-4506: 0.00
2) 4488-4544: -0.01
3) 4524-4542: 0.08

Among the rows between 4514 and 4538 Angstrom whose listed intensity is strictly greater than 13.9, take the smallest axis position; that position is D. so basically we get 4516 Angstrom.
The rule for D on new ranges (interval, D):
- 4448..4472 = 4450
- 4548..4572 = 4549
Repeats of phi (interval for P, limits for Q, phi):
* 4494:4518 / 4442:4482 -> 2.1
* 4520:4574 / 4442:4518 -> 0.5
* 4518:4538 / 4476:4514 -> 1.0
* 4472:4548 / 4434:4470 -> 1.7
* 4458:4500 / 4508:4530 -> 0.9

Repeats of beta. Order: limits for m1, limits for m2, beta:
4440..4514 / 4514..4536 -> 0.94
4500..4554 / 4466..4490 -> 1.35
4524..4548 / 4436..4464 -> 1.04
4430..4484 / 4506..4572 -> 1.06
